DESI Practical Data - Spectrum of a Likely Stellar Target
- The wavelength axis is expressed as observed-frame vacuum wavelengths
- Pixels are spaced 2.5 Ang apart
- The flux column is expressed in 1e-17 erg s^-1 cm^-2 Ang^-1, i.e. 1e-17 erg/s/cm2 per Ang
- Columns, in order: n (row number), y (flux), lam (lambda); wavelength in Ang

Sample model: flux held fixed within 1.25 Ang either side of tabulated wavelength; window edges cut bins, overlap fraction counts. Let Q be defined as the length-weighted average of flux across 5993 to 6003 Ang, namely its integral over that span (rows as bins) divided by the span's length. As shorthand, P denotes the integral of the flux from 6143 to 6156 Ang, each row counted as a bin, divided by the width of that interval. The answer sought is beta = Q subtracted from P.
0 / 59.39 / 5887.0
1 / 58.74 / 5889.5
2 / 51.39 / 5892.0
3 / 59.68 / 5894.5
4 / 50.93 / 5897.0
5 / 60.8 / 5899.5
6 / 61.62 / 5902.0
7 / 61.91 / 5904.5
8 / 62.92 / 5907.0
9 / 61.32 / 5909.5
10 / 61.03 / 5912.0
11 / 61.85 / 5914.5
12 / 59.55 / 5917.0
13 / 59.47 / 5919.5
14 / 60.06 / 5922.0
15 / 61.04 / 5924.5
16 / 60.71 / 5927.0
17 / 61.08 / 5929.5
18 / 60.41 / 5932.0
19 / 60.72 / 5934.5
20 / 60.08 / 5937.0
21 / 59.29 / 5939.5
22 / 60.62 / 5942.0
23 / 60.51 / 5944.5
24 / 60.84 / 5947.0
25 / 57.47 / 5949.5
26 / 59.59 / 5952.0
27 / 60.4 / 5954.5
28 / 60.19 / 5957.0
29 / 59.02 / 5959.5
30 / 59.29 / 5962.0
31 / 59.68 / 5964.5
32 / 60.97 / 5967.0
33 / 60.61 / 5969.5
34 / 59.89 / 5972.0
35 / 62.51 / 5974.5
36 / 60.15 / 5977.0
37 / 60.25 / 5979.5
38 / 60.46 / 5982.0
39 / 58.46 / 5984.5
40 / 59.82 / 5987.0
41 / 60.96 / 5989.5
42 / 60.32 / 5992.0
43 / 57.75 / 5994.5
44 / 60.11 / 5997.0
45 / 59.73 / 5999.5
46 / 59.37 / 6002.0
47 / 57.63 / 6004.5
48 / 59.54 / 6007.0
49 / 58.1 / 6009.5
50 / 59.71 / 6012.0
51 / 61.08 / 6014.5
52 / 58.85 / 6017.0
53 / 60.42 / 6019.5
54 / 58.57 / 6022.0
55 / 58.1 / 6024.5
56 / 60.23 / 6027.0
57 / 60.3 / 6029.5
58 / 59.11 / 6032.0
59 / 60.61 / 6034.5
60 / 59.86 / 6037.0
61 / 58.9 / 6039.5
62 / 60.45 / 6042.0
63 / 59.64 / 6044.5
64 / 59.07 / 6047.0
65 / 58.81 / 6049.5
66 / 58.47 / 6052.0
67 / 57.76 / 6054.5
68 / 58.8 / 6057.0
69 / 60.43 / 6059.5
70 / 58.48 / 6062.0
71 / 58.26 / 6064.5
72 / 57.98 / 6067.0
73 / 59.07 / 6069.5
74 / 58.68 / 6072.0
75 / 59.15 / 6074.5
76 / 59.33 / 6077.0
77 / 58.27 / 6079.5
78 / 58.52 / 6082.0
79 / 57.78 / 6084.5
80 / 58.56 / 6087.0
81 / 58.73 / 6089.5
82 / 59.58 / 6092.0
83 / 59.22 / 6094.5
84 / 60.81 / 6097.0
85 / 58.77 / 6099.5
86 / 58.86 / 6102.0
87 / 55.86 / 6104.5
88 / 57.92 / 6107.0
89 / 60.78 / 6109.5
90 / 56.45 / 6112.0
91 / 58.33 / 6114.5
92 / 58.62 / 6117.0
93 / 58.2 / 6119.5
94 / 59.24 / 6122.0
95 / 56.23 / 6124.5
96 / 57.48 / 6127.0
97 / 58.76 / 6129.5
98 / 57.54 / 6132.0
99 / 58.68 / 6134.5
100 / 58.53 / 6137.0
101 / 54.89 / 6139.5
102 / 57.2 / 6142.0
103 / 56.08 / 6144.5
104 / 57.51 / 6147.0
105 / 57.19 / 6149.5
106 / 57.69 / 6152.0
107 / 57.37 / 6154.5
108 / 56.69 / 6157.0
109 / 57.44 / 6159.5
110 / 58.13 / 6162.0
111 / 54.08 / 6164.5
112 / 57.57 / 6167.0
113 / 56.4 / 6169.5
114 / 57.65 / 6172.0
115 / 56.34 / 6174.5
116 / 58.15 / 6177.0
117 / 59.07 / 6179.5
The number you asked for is -2.1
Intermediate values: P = 57.2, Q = 59.3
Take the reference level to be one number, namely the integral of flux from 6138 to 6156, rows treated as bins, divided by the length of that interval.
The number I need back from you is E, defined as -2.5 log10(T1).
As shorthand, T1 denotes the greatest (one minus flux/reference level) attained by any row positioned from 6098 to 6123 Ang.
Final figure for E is 4.4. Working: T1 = 0.02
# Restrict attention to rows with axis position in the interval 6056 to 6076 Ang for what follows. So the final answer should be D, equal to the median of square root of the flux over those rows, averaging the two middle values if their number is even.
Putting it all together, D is 7.66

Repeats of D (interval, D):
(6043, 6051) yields 7.69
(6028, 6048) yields 7.73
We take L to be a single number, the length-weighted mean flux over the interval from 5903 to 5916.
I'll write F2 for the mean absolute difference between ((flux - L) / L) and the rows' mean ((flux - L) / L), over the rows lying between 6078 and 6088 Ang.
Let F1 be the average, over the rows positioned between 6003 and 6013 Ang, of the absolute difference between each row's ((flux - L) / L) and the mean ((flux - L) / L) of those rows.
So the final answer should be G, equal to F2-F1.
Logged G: -0.010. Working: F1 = 0.0142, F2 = 0.0042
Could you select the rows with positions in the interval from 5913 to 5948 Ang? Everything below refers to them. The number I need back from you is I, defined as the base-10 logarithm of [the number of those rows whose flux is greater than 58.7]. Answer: 1.15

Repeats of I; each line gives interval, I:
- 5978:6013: 1.00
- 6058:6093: 0.78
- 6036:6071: 0.95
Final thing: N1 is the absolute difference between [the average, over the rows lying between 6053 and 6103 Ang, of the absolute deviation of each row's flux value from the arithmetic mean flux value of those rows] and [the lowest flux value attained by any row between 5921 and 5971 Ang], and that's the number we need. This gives 56.9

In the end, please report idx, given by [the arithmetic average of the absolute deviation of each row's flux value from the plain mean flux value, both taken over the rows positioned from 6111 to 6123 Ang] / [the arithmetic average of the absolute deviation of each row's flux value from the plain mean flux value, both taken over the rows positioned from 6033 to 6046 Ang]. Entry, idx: 1.3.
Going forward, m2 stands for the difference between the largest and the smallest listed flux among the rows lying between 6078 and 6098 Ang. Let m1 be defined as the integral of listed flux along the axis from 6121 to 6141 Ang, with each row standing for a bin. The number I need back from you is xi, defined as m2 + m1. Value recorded 1156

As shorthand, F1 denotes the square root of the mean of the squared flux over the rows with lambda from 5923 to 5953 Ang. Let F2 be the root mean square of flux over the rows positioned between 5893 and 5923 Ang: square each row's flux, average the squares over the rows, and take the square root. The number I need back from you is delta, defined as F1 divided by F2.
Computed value 1.00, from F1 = 60.2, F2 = 60.2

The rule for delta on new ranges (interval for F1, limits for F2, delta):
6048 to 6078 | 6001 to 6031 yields 0.99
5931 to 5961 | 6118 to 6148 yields 1.04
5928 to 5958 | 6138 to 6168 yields 1.06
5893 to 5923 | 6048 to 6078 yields 1.02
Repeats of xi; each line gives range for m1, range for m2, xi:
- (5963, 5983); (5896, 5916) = 1223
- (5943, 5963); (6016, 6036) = 1196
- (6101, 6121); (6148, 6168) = 1167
